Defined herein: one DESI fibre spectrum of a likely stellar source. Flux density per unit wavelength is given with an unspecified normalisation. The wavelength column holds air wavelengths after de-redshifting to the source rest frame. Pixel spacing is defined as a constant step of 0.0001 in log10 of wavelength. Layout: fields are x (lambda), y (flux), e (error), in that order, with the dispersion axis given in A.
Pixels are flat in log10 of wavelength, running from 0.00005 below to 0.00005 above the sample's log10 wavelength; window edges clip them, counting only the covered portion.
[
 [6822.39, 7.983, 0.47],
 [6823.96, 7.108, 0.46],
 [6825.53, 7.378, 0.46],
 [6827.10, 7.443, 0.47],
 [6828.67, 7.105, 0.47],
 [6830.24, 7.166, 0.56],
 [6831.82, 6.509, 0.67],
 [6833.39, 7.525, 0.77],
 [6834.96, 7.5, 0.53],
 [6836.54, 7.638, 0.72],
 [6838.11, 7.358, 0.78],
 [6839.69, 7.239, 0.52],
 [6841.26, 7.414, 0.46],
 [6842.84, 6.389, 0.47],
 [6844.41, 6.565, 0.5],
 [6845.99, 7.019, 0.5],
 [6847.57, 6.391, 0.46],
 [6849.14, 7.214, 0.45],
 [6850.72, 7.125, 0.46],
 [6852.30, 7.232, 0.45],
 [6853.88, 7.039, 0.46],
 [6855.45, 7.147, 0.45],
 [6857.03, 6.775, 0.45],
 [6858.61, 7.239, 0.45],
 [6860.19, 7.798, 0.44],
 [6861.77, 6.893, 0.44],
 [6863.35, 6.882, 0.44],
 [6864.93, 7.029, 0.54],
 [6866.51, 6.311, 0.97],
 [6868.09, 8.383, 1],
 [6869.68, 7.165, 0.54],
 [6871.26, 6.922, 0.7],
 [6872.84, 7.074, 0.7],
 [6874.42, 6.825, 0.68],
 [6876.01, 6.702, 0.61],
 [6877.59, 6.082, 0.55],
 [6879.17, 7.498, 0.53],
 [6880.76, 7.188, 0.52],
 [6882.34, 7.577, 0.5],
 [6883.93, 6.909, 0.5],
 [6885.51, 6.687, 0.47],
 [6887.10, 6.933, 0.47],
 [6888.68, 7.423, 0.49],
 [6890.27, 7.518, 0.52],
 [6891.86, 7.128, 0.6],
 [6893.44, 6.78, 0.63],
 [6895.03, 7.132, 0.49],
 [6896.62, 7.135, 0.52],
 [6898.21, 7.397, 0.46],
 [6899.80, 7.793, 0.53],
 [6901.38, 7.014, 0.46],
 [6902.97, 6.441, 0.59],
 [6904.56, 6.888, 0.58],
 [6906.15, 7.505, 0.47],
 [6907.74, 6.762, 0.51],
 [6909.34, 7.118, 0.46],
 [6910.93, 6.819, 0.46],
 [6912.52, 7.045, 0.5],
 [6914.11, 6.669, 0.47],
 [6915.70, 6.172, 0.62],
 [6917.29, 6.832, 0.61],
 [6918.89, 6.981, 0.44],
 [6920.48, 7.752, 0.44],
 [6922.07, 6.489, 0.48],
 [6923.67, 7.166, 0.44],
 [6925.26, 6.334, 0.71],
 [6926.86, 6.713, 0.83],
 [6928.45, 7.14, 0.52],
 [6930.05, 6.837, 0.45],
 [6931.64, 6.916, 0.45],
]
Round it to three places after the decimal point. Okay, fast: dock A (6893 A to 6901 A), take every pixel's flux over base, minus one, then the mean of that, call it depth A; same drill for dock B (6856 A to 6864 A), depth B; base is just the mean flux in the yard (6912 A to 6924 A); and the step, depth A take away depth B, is 0.019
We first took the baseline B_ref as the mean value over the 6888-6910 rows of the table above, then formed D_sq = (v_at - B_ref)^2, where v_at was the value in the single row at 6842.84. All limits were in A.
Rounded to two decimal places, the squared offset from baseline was 0.57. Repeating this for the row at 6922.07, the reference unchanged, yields 0.43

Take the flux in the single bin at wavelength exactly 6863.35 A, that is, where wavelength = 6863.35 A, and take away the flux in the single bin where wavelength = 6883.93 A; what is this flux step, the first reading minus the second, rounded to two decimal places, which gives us -0.03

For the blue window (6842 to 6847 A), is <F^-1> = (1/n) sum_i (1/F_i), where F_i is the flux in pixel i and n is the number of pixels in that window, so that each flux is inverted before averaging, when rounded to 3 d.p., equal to 0.150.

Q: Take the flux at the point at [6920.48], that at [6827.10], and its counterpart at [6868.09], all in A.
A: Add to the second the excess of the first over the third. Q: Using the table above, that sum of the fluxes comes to 6.8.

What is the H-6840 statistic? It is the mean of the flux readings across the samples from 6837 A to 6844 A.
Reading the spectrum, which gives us 7.10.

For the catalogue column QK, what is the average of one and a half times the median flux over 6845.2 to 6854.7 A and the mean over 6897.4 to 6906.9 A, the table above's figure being 8.90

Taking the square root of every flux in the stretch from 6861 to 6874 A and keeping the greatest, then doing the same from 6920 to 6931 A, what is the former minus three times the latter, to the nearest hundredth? -5.46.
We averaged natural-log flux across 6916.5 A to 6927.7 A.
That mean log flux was 1.93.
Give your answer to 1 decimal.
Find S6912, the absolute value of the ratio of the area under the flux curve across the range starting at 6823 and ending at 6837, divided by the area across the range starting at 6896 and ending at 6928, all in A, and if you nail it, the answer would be 0.5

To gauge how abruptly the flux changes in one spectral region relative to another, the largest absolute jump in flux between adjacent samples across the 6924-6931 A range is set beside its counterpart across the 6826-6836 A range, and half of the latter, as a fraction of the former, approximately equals 1.19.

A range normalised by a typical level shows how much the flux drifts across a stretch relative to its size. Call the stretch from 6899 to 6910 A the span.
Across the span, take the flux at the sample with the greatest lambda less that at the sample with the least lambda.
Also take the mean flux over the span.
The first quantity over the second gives -0.095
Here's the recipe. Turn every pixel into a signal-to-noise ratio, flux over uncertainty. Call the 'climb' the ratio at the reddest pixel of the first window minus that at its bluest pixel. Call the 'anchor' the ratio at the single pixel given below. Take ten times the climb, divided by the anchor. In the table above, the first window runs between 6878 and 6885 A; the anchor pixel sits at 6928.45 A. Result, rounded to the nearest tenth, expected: -0.2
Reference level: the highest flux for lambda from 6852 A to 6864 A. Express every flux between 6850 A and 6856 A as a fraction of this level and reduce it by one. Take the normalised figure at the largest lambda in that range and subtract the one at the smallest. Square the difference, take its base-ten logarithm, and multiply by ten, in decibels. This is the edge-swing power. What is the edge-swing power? -51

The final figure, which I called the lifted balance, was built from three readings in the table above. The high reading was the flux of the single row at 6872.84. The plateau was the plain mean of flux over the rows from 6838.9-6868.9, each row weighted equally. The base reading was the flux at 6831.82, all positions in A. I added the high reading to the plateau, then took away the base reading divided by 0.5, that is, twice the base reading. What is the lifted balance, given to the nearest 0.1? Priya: 1.1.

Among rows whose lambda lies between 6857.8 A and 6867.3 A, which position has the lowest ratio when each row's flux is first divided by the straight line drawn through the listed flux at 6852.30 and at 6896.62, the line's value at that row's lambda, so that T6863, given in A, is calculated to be 6866.51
